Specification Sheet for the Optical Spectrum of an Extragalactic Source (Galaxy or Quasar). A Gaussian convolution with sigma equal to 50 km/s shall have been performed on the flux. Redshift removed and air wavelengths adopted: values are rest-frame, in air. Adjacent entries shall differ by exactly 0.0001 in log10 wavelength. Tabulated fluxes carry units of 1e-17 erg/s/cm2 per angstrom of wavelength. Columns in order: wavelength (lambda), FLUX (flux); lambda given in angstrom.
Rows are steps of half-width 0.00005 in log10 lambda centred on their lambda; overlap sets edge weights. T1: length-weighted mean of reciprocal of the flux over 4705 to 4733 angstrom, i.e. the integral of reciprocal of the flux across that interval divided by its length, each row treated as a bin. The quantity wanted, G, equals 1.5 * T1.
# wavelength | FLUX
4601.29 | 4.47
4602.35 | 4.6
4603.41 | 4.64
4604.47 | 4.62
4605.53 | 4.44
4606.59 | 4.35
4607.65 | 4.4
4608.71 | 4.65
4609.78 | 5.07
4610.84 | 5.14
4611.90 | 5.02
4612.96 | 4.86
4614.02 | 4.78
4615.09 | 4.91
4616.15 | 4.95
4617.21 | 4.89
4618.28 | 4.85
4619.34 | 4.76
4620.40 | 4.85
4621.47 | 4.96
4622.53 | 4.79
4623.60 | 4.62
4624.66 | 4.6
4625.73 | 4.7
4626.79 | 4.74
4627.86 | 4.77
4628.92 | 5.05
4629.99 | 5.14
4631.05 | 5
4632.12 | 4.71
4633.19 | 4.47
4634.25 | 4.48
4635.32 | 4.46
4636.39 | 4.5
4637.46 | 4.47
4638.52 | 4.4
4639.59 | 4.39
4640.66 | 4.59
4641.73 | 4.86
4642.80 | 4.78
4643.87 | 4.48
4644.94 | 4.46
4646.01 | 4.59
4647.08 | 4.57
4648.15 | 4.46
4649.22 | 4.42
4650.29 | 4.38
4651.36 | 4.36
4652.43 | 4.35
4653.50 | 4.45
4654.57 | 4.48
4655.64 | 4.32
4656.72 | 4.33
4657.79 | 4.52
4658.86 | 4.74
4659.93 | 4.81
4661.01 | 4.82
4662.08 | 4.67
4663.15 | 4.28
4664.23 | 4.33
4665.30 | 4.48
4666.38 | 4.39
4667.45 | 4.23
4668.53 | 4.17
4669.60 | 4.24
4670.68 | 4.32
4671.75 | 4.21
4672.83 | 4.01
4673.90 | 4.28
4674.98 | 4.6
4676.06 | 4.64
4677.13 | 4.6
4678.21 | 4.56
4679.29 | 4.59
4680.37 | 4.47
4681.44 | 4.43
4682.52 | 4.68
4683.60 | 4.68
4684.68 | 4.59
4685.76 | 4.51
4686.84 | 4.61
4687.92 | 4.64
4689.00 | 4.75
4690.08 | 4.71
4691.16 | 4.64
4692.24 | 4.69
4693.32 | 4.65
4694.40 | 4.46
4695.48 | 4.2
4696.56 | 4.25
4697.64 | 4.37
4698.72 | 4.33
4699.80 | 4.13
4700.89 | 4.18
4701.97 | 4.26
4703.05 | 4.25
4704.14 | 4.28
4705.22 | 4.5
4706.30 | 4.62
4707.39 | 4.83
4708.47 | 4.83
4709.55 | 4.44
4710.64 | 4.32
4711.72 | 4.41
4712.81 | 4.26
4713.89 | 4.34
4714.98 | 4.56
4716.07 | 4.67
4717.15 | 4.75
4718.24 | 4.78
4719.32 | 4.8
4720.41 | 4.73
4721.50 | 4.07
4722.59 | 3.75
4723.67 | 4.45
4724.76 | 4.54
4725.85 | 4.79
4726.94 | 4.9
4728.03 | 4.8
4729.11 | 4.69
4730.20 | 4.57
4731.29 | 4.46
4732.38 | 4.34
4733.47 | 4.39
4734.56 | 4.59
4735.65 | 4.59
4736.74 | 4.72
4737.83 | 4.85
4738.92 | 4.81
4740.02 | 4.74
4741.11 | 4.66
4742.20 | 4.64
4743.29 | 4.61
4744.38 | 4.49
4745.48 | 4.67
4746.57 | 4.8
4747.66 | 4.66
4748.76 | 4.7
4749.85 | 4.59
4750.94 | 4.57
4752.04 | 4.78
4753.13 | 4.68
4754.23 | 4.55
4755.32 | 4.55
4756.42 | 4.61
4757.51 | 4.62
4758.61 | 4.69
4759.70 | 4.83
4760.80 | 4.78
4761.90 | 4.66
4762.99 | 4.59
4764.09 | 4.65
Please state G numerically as 0.331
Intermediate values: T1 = 0.221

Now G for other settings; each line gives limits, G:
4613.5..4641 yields 0.318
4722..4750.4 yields 0.326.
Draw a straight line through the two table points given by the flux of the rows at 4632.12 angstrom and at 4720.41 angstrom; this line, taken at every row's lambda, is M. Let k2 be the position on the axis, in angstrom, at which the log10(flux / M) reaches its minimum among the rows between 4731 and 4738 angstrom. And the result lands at 4732.38 angstrom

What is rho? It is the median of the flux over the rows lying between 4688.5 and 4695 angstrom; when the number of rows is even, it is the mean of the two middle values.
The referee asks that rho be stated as 4.67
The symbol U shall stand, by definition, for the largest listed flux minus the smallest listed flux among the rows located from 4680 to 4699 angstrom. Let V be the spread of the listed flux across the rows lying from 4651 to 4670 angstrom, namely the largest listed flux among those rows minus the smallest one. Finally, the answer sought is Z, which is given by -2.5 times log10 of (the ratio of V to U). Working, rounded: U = 0.55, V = 0.65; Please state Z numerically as -0.2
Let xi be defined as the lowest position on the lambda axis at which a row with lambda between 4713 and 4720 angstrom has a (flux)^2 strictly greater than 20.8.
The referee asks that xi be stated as 4716.07 angstrom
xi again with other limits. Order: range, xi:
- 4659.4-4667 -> 4659.93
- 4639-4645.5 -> 4640.66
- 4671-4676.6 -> 4674.98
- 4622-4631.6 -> 4622.53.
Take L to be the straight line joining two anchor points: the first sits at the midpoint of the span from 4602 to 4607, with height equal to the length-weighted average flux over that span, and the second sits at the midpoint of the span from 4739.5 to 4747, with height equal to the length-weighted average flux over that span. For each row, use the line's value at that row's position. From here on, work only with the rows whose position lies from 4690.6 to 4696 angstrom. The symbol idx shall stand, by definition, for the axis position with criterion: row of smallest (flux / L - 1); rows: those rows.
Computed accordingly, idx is 4695.48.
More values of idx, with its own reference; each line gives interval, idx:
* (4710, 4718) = 4712.81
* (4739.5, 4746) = 4744.38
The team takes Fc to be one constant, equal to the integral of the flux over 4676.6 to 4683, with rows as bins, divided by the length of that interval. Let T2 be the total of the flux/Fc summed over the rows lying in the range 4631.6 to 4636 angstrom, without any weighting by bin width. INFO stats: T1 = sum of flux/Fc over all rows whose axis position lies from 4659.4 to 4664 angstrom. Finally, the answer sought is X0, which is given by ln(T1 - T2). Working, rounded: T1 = 4.08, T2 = 3.98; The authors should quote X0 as -2.3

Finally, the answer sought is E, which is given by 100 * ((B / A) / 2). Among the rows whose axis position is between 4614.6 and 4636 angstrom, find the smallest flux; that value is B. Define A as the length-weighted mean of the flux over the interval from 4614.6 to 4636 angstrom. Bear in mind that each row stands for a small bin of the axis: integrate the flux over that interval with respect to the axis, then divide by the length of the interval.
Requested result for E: 46.6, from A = 4.78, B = 4.46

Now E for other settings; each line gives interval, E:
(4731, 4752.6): 46.8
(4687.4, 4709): 46.1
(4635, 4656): 48.1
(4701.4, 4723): 41.9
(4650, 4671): 47.0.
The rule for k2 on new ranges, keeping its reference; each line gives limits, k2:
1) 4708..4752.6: 4722.59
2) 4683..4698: 4695.48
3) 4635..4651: 4650.29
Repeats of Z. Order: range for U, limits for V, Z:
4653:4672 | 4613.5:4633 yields 0.2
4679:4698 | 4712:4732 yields -0.8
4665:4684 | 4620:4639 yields -0.1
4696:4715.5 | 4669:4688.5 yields 0.0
